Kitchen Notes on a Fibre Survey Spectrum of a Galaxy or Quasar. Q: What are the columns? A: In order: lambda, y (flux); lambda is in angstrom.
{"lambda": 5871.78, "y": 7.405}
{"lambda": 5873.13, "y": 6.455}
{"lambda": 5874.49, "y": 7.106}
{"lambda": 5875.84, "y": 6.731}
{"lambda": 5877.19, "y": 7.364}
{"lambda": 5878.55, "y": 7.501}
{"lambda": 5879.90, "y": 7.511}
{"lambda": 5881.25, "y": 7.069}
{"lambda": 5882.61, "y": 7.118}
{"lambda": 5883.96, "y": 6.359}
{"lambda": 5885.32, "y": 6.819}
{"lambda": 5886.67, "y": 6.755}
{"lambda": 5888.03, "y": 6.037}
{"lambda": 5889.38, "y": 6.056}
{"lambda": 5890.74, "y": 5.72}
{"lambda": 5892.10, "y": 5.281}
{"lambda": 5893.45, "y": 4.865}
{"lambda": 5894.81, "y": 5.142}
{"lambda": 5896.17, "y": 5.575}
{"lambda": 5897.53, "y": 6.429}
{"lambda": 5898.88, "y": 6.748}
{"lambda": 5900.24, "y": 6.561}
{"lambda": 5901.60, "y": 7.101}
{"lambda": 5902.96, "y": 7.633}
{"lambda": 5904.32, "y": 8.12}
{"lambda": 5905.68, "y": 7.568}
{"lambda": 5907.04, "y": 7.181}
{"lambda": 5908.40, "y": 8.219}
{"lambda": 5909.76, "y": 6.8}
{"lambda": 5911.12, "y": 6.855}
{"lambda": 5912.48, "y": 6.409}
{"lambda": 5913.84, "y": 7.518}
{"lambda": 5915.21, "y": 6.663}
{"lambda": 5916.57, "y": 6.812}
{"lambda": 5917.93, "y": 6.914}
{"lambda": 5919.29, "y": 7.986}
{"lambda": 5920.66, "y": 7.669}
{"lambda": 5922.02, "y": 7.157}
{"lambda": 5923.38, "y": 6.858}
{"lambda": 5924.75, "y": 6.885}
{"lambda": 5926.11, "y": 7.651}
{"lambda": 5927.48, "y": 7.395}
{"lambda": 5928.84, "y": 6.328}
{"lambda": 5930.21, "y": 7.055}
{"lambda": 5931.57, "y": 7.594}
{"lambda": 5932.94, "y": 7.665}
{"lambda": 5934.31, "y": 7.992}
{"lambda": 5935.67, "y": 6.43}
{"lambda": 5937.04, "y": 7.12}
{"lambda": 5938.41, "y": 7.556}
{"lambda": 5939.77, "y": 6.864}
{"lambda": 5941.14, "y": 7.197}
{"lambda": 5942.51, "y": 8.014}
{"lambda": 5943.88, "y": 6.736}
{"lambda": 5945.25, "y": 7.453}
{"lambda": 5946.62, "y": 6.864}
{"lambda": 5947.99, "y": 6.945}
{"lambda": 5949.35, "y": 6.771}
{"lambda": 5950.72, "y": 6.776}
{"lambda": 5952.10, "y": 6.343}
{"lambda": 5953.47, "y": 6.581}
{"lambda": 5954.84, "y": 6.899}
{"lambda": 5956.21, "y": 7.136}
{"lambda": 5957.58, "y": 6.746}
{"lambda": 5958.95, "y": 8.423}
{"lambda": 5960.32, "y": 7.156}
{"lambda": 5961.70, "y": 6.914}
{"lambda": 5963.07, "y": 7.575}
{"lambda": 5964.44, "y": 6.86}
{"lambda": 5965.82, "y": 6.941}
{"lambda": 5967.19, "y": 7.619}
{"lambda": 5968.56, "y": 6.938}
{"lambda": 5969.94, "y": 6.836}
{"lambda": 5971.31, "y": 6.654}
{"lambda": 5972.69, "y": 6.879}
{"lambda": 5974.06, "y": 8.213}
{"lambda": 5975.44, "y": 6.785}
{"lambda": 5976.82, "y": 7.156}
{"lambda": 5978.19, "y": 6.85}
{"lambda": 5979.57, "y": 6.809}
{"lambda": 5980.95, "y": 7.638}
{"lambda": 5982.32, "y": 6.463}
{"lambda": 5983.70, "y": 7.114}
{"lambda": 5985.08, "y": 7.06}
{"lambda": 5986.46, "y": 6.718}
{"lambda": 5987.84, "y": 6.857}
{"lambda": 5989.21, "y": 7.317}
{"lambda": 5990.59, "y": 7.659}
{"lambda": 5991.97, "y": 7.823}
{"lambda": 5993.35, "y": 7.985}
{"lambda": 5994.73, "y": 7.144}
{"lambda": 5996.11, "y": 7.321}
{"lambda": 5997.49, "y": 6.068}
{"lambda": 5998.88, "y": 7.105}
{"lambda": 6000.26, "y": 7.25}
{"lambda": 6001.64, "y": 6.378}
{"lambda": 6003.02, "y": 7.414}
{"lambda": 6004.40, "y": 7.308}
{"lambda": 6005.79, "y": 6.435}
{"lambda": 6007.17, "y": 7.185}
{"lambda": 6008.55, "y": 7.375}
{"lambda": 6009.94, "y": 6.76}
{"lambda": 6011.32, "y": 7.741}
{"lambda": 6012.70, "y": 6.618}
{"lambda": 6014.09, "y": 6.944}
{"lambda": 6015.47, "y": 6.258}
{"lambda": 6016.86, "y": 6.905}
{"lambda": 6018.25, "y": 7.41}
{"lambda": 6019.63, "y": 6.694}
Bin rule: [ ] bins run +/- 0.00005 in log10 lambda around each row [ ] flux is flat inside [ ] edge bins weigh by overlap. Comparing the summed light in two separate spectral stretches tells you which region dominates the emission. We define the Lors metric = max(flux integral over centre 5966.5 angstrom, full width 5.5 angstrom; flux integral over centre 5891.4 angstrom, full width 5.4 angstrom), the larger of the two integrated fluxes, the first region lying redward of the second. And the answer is 39.0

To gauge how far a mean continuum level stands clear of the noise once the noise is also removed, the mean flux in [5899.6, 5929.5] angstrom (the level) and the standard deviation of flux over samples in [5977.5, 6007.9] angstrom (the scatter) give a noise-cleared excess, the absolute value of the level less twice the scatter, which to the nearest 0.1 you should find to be 6.2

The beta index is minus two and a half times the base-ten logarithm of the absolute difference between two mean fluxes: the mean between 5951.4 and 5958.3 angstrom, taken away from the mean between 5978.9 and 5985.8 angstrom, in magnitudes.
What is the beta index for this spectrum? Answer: 1.4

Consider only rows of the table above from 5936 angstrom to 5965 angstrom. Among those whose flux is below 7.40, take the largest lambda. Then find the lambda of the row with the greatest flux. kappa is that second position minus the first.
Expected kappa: -5.5 angstrom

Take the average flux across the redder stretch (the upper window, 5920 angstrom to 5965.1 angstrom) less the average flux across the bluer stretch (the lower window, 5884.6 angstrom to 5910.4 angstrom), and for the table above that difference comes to 0.6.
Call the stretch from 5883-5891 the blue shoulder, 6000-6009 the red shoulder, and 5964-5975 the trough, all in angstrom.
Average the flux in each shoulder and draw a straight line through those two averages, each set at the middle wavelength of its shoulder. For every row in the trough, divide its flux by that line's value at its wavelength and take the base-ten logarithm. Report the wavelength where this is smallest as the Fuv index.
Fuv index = 5971.31 angstrom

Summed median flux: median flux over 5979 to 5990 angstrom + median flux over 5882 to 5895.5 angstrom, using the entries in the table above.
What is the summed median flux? 13.0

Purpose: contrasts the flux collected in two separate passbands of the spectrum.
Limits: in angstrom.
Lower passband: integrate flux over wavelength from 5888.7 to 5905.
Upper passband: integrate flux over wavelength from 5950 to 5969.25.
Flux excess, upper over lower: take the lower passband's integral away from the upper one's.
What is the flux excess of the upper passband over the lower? 34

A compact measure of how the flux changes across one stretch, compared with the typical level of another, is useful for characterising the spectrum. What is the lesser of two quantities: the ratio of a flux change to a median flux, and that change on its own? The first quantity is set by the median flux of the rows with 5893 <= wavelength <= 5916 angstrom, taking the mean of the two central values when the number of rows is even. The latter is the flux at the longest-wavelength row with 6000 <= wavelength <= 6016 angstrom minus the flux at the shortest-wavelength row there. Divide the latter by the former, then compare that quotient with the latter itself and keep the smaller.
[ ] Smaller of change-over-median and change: -1.0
